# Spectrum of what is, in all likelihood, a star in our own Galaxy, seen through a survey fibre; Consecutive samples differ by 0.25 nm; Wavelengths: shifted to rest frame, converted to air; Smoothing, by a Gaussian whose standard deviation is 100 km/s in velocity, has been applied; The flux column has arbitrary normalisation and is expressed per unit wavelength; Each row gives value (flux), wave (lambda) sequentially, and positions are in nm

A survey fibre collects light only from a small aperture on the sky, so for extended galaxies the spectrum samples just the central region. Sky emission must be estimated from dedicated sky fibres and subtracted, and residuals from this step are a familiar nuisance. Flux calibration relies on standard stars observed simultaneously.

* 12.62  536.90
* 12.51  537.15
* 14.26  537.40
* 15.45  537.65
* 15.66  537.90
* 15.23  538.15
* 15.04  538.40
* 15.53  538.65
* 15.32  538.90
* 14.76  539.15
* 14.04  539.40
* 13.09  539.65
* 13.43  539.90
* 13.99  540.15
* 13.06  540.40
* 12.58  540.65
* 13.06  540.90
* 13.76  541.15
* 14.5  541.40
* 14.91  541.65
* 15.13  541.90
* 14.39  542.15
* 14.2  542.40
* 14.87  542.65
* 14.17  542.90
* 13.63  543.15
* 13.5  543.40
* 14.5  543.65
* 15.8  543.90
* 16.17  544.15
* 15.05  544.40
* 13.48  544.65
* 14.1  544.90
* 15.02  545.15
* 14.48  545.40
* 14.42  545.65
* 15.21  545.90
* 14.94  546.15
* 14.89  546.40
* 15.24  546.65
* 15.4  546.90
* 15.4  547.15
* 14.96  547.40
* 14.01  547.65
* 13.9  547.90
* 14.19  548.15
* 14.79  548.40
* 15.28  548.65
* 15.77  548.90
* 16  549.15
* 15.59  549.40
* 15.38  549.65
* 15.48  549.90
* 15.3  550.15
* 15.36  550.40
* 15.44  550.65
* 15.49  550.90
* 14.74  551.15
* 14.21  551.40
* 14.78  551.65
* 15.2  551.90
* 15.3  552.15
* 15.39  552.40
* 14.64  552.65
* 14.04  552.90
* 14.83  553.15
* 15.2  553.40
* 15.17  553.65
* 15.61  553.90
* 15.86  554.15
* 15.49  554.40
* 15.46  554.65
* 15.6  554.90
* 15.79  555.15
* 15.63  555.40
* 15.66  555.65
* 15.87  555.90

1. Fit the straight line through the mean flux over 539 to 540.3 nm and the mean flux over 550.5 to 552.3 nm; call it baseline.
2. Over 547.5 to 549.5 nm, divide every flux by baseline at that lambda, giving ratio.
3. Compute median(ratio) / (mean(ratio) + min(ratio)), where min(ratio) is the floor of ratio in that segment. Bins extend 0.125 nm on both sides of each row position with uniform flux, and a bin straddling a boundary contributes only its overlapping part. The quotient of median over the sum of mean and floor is 0.520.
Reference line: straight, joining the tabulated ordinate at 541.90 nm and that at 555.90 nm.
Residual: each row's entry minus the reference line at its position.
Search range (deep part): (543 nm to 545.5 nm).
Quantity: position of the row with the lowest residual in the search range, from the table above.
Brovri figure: 544.65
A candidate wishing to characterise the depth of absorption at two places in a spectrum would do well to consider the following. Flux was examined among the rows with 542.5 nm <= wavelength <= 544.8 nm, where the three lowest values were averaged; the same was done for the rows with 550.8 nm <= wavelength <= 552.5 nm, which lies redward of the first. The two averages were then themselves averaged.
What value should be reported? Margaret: 14.1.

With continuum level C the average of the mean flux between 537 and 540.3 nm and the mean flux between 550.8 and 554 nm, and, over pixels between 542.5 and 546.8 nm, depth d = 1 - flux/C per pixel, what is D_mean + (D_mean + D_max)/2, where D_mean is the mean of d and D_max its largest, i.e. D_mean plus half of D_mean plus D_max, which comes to 0.05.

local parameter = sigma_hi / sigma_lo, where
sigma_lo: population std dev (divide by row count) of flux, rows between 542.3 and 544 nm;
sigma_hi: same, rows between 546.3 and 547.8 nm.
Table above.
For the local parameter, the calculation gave 0.7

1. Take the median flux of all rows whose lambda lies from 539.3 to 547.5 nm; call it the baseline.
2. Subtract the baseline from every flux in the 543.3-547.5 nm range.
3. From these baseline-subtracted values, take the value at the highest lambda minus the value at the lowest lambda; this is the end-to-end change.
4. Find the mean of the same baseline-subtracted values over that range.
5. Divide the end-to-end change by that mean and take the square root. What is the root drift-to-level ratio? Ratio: 2.0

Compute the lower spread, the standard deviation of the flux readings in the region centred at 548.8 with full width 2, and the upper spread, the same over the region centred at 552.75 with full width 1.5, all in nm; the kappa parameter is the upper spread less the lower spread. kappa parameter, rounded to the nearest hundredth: -0.24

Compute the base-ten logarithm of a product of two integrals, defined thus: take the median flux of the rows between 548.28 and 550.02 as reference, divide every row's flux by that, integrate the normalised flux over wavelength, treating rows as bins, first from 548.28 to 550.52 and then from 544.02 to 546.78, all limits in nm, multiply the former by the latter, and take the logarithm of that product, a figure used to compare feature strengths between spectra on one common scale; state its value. 0.77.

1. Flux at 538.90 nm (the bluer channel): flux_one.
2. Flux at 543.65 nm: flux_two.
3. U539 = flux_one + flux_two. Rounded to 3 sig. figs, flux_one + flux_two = 29.8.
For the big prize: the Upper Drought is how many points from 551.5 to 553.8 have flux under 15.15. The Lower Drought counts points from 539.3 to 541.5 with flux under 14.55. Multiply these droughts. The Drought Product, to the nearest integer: 36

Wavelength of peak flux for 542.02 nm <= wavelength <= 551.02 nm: 544.15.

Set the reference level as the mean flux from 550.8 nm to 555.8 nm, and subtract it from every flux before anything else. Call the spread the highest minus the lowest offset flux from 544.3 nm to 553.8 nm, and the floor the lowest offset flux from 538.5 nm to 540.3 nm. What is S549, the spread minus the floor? 4.6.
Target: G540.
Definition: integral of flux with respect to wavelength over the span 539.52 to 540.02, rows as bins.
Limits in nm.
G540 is 6.6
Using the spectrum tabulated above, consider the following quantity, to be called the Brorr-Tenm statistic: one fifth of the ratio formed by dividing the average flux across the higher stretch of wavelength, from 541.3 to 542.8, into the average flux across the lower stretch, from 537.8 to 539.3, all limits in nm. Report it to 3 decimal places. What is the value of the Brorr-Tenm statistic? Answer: 0.208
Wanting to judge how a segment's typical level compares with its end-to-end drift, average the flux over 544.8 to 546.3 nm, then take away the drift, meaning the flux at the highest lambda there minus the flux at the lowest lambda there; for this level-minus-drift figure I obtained 13.9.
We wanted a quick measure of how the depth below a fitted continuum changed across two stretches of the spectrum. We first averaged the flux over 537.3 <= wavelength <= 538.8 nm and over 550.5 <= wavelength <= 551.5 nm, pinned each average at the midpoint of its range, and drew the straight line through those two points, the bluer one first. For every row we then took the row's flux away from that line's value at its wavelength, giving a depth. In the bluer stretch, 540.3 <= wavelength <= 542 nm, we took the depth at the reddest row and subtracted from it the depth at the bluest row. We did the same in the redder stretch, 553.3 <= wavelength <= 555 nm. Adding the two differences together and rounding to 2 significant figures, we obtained -2.5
